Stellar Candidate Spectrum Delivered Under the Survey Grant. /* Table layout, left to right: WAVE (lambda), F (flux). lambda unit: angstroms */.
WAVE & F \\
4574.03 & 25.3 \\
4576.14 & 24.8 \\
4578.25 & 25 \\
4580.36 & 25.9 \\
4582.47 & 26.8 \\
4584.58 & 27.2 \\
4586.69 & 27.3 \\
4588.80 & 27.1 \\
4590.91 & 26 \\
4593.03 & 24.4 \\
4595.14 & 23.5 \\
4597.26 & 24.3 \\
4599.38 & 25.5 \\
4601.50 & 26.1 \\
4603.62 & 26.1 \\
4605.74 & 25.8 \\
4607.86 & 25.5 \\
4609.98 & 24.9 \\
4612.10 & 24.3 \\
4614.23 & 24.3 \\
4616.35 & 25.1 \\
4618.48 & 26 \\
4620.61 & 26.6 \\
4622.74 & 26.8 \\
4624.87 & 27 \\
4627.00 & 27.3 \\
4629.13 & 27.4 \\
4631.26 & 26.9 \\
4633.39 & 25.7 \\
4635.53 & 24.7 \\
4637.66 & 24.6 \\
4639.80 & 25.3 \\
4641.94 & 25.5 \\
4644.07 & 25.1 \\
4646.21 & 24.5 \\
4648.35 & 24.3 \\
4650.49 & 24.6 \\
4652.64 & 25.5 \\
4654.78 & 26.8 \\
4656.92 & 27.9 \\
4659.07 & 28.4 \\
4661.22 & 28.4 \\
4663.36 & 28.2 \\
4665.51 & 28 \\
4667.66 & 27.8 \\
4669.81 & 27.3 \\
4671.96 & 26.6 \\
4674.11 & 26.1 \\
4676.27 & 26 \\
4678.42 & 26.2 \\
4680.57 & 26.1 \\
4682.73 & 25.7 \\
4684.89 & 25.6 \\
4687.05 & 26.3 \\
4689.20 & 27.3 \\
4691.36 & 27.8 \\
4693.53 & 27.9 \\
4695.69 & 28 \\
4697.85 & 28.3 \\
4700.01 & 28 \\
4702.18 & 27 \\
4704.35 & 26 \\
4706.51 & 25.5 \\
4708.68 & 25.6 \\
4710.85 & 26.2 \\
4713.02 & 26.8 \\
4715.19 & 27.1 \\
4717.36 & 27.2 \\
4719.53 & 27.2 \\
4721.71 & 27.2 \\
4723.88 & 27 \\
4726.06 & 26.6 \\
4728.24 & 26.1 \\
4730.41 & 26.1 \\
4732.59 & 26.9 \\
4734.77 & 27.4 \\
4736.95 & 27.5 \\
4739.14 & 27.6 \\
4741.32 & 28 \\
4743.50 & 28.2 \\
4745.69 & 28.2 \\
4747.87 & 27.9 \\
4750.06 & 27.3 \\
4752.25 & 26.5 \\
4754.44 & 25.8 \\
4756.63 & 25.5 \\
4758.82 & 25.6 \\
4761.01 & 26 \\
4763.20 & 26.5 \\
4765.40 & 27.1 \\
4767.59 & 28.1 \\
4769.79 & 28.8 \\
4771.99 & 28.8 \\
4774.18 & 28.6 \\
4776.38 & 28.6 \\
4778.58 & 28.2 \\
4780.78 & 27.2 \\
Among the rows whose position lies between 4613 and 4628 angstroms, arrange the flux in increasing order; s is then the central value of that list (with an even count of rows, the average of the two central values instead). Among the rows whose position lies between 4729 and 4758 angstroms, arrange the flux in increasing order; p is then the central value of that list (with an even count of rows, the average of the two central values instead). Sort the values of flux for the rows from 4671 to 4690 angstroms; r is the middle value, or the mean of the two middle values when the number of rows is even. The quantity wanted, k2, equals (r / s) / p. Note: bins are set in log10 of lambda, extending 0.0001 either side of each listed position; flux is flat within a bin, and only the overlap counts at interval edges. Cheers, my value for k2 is 0.0358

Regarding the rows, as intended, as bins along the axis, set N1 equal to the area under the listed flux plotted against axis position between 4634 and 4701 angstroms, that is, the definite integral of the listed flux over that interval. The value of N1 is 1778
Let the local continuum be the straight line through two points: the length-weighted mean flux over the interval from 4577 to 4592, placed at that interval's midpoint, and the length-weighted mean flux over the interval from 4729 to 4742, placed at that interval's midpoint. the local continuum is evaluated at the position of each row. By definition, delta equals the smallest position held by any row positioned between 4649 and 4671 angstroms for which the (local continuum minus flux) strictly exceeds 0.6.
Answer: 4650.49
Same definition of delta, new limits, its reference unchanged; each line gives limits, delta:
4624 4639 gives 4633.39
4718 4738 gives 4728.24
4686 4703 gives 4687.05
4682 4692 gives 4682.73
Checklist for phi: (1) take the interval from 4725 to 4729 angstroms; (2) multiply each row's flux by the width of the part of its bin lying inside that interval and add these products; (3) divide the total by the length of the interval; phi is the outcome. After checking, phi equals 26.3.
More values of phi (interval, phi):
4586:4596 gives 25.7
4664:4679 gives 26.9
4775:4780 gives 28.3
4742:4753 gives 27.7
